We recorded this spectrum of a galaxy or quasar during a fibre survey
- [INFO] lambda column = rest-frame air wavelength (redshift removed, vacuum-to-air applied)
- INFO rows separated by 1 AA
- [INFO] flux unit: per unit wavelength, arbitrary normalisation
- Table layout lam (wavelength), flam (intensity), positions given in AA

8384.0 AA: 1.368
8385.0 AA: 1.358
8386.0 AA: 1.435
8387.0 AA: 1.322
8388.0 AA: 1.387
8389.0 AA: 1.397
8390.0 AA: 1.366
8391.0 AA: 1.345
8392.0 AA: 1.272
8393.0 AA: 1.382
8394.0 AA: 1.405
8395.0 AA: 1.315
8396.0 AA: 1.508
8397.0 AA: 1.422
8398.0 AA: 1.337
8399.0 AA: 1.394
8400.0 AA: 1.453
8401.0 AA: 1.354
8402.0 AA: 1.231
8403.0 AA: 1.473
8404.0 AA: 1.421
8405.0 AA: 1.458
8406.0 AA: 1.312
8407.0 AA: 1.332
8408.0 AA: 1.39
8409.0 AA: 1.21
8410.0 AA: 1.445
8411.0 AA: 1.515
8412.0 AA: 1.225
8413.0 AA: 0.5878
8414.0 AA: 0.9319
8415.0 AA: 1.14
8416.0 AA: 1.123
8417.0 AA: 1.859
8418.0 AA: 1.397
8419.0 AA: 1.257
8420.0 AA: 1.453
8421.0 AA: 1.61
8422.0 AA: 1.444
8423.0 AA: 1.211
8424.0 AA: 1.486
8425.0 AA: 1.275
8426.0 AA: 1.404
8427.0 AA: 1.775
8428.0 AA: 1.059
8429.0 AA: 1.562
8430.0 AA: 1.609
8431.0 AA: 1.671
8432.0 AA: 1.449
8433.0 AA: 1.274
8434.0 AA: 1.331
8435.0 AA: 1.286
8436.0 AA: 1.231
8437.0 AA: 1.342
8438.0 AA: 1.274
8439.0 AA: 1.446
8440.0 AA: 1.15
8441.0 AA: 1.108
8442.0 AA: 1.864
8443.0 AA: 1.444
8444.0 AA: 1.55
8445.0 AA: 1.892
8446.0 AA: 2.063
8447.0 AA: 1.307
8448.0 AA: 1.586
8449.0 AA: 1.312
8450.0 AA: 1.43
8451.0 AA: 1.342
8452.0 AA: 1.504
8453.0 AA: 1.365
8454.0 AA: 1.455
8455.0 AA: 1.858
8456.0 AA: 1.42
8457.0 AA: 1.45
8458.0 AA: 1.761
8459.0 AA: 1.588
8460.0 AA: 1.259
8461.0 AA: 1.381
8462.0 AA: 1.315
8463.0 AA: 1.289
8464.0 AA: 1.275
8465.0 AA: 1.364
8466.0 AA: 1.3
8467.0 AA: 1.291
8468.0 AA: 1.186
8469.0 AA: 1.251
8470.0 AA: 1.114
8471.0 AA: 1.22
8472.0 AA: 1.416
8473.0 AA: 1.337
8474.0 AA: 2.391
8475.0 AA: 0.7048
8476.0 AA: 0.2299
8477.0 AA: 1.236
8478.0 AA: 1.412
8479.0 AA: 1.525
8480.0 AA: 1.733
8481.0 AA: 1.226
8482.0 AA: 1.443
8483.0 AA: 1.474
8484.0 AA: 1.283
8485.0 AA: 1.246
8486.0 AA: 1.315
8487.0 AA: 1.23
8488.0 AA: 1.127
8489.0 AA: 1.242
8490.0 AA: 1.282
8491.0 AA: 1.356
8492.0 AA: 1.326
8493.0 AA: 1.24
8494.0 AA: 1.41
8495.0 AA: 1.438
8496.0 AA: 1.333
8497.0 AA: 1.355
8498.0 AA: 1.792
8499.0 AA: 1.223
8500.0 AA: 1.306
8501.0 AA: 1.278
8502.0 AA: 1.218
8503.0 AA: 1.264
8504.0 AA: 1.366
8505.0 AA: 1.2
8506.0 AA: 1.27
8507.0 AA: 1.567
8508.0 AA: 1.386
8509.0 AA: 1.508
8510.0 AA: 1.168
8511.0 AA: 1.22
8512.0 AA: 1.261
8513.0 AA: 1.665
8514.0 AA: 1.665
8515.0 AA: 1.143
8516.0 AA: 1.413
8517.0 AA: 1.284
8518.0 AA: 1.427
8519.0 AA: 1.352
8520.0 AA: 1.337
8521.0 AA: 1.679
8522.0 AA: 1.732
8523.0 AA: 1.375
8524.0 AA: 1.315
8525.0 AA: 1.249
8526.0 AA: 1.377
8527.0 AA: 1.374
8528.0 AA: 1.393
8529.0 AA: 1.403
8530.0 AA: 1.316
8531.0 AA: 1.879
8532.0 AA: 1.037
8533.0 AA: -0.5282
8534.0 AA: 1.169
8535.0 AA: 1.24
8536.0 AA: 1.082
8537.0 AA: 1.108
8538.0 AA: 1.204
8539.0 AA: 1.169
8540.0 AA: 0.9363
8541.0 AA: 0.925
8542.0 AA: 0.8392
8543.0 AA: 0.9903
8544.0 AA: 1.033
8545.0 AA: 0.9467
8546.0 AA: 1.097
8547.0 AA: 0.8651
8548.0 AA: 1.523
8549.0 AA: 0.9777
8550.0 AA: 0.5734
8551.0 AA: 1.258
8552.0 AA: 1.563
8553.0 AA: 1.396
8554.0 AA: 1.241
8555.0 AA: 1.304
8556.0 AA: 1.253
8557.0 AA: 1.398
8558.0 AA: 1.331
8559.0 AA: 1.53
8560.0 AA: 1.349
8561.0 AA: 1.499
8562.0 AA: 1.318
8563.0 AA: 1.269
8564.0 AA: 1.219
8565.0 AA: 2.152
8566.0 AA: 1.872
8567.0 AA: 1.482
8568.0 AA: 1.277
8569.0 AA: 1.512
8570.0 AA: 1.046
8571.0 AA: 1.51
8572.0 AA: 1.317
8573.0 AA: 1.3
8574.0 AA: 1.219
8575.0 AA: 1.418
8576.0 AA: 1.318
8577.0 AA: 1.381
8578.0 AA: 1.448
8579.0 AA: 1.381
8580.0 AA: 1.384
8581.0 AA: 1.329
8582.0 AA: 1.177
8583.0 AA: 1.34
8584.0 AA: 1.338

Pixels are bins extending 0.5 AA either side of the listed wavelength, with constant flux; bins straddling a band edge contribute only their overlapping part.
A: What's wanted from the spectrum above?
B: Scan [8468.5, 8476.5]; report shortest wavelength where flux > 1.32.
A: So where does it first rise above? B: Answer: 8472.0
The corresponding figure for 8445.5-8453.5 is 8446.0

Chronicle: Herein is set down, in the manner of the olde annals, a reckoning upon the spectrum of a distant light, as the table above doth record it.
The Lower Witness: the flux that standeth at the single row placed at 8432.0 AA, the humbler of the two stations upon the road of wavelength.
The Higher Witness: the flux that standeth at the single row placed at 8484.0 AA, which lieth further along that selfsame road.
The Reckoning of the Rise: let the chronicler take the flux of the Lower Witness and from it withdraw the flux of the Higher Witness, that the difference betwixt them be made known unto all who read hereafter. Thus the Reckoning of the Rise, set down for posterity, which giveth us 0.2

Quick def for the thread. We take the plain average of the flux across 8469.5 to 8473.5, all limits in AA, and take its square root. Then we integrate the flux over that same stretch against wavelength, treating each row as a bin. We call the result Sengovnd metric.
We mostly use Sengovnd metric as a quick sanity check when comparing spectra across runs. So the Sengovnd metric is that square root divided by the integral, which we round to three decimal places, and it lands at 0.222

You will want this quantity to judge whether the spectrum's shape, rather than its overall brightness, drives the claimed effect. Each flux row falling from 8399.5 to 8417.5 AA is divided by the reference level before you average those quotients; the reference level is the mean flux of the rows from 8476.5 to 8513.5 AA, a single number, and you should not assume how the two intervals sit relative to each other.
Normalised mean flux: 0.97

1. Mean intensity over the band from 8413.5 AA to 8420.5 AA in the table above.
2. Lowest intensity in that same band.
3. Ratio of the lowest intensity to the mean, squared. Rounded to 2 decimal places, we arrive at 0.51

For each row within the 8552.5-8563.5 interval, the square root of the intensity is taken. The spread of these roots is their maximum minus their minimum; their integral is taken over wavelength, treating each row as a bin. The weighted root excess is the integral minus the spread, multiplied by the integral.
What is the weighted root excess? 162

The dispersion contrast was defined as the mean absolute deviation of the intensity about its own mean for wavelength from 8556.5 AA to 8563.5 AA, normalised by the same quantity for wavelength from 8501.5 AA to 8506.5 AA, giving 1.8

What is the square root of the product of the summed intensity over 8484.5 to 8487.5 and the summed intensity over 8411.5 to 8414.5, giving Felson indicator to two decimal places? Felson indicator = 3.23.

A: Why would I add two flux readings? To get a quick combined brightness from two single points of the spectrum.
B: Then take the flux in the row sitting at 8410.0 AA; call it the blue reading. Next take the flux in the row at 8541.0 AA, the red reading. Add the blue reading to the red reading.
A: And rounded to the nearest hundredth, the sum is 2.37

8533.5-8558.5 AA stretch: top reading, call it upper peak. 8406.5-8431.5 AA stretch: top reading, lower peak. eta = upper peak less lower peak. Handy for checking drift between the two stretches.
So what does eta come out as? -0.30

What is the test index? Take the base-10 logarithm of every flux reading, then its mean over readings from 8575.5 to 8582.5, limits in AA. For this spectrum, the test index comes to 0.13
